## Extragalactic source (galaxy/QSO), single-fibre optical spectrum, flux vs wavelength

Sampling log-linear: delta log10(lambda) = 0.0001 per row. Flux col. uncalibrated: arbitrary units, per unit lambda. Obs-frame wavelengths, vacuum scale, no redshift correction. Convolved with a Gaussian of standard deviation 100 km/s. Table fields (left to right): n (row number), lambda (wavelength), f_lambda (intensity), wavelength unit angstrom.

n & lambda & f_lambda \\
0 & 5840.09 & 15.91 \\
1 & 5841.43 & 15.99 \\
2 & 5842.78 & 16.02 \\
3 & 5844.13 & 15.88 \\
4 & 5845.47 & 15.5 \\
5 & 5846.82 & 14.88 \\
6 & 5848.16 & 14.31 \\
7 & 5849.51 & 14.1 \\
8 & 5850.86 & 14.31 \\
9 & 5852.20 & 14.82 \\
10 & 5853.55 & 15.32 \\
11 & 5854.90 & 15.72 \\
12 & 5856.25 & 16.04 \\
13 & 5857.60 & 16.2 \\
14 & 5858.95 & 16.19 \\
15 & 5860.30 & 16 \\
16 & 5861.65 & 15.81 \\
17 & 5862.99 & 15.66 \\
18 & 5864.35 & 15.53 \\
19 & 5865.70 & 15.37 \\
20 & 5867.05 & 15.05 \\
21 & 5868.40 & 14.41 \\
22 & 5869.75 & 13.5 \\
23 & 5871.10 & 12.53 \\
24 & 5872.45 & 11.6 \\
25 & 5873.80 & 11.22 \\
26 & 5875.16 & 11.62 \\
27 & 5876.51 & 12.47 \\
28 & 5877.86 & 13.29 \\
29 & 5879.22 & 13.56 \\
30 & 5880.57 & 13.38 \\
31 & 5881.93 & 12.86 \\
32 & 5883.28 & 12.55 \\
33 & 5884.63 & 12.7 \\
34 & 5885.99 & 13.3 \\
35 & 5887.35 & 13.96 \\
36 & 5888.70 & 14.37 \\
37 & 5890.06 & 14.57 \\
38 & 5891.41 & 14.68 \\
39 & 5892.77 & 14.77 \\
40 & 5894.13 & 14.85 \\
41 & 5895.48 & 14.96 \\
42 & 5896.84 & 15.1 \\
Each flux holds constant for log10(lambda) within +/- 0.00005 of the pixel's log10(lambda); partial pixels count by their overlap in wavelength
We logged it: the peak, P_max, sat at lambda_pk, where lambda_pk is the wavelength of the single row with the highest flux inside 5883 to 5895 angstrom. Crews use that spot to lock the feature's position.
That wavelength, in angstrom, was 5894.13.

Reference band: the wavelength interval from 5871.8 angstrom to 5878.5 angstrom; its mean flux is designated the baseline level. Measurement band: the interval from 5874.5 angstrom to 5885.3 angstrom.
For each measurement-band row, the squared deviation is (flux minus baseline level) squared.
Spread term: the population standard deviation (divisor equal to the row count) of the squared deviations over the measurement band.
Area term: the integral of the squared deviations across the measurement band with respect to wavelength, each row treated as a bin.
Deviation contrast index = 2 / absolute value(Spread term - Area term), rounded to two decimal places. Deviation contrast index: 0.22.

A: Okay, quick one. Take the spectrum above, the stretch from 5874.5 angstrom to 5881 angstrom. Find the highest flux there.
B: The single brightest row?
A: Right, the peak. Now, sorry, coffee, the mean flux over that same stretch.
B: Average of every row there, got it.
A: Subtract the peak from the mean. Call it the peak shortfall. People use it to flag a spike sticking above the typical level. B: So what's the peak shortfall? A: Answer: -0.70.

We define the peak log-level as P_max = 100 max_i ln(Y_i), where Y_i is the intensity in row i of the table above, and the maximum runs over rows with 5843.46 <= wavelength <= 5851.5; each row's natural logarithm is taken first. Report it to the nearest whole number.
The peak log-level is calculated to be 277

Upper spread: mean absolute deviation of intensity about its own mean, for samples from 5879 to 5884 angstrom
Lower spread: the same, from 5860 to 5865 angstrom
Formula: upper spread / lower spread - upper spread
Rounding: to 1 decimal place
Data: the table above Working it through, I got 2.1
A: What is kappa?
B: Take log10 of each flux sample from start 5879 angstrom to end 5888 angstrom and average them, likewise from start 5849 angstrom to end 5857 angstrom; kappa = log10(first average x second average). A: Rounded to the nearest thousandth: 0.120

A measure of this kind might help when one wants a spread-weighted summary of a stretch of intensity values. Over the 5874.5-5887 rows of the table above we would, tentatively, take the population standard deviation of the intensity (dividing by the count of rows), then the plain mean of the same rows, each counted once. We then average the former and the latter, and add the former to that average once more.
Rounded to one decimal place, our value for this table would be 7.3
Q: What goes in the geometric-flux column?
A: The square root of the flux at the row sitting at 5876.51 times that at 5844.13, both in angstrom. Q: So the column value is 14.1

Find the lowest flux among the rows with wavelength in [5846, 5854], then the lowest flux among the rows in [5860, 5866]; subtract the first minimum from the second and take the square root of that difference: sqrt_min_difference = 1.13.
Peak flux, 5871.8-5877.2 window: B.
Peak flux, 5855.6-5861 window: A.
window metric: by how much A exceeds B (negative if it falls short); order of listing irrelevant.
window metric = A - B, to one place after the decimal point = 3.7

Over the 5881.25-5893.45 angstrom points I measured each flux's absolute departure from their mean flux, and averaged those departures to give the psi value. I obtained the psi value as 0.80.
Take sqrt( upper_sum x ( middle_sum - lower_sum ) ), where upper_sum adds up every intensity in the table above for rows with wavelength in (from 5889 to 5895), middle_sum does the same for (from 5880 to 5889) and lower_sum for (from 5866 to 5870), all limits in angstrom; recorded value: 54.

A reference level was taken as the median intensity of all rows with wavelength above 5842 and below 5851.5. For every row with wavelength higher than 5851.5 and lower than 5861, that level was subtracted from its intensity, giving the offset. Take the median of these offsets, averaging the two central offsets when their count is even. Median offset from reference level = 1.1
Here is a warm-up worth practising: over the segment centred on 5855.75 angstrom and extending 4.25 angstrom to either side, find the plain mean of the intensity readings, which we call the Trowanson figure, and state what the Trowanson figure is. 15.7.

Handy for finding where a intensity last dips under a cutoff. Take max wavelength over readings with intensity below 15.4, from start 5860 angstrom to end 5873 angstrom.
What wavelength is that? 5872.45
